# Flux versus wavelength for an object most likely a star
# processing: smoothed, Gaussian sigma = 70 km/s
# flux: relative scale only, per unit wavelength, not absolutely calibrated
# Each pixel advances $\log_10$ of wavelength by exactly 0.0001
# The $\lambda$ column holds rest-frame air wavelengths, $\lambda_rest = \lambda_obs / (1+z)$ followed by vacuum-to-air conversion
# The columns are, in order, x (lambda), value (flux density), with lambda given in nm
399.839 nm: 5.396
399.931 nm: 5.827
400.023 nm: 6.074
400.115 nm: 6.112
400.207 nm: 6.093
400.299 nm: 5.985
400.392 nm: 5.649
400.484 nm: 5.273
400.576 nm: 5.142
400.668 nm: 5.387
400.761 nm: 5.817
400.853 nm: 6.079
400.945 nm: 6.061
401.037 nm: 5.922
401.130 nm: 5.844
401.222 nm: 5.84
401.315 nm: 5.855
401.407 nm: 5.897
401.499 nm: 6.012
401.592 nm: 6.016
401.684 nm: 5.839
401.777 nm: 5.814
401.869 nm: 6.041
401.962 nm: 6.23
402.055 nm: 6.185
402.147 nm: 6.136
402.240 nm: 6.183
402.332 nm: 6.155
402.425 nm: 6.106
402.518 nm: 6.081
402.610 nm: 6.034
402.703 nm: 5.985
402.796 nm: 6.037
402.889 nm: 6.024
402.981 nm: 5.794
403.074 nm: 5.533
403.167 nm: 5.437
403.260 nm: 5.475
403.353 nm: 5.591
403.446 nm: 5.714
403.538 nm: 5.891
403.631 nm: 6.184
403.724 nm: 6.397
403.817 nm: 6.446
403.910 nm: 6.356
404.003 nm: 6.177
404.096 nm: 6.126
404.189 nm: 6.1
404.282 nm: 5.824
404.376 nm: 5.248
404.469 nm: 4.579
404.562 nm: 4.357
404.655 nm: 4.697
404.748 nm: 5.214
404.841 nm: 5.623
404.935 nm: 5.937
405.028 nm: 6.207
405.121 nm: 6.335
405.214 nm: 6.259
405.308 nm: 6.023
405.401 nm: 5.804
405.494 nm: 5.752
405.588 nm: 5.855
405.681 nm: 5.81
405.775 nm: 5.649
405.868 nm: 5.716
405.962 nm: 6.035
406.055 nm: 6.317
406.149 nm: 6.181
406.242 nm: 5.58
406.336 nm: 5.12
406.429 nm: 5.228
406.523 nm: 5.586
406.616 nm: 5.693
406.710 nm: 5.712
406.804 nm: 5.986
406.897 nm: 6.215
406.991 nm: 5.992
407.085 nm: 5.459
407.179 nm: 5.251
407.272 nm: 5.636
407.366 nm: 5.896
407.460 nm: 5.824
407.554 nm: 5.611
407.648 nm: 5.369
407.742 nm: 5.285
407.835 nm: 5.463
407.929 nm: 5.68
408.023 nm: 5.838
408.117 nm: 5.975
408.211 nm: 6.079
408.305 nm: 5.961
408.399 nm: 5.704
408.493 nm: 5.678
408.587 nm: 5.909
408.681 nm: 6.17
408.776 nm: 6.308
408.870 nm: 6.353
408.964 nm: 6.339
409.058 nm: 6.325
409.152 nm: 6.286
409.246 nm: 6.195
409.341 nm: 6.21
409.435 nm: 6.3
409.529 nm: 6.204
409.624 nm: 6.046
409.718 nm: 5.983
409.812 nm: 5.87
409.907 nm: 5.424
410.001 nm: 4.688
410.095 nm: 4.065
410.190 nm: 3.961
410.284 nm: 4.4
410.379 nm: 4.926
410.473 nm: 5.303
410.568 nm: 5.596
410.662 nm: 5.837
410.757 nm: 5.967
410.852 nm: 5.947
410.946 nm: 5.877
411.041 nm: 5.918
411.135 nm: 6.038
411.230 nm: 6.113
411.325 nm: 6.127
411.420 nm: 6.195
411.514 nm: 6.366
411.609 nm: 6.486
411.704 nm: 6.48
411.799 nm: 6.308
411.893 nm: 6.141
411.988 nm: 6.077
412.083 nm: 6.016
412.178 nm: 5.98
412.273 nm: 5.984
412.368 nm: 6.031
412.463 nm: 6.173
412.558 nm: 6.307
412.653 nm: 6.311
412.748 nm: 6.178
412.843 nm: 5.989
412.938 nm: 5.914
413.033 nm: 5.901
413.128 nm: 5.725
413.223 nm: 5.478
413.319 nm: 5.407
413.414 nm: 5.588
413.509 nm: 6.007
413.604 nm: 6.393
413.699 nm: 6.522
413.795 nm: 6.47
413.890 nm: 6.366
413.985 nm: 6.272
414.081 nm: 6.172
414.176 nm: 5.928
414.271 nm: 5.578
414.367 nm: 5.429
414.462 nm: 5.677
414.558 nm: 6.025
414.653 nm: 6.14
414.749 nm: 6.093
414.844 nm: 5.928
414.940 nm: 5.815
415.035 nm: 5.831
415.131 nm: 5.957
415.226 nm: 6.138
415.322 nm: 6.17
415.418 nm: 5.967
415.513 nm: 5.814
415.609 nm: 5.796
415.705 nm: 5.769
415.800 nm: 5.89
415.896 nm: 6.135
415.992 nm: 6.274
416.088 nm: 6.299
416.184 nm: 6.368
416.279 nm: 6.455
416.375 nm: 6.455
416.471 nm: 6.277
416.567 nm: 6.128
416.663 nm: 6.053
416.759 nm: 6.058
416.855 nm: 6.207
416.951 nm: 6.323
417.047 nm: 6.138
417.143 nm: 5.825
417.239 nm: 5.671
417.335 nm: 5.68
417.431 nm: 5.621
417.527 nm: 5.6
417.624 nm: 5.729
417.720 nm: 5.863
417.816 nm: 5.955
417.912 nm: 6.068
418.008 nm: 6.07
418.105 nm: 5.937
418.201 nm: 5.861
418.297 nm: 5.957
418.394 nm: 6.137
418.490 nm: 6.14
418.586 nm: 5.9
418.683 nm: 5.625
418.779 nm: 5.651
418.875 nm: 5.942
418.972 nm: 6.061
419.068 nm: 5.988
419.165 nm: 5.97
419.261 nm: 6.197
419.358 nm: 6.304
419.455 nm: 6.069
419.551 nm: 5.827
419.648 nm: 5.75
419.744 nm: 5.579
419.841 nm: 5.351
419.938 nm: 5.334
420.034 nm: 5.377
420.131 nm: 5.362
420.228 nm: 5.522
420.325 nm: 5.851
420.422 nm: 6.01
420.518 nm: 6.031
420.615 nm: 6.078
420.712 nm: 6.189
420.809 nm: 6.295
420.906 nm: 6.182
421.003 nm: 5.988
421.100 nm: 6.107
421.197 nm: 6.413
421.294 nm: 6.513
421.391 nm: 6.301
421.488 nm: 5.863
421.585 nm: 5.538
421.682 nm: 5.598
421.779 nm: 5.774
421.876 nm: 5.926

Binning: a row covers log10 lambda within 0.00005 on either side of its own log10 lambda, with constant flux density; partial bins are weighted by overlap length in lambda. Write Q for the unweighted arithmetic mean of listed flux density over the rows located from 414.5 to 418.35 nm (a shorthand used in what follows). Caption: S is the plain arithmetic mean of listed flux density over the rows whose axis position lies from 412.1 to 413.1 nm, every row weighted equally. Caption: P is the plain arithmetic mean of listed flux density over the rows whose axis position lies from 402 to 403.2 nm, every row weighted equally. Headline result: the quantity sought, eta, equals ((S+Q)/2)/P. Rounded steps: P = 5.98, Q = 6.01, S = 6.08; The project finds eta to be 1.01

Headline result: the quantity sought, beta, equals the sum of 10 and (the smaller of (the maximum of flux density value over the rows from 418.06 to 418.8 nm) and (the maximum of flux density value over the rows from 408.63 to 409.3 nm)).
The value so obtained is 16.1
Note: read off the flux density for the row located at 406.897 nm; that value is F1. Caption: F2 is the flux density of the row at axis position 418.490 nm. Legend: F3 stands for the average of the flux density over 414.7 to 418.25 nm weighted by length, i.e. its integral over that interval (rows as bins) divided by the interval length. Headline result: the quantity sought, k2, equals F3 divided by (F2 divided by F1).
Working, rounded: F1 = 6.215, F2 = 6.14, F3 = 6.01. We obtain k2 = 6.08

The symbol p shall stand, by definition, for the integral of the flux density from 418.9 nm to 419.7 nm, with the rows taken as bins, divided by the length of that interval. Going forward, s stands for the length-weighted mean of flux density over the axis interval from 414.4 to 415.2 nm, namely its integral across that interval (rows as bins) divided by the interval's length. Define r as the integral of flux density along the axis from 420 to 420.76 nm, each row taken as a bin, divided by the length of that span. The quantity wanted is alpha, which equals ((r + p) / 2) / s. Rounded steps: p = 6.02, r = 5.81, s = 5.93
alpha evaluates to 1.00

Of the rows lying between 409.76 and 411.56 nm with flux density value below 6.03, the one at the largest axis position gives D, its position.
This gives 411.041 nm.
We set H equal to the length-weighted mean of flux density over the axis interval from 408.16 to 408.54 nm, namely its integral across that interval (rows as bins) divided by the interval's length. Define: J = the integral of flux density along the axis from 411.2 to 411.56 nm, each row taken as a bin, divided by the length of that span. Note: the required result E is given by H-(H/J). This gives 4.91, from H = 5.86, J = 6.2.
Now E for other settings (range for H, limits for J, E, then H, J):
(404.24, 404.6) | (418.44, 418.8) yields 4.14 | 5.00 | 5.9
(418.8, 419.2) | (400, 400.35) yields 4.98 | 5.97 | 6.1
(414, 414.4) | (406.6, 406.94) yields 4.84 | 5.82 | 5.9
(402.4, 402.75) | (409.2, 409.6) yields 5.07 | 6.05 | 6.2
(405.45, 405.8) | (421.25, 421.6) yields 4.82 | 5.76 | 6.1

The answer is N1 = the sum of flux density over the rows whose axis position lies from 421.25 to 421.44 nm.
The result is 13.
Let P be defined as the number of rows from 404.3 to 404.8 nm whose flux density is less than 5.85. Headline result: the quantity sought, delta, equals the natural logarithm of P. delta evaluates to 1.6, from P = 5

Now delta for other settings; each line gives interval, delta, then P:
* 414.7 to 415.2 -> 0.7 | 2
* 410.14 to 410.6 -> 1.6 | 5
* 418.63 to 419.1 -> 0.7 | 2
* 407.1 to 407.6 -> 1.4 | 4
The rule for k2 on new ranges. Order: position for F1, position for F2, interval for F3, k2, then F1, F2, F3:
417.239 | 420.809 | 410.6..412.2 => 5.50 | 5.671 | 6.295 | 6.11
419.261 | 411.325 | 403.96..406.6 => 5.76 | 6.197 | 6.127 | 5.69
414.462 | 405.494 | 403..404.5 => 5.75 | 5.677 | 5.752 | 5.83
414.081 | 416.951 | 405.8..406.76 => 5.58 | 6.172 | 6.323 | 5.72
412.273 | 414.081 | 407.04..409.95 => 5.71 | 5.984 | 6.172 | 5.89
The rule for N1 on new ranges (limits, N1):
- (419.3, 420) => 40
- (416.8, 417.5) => 41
